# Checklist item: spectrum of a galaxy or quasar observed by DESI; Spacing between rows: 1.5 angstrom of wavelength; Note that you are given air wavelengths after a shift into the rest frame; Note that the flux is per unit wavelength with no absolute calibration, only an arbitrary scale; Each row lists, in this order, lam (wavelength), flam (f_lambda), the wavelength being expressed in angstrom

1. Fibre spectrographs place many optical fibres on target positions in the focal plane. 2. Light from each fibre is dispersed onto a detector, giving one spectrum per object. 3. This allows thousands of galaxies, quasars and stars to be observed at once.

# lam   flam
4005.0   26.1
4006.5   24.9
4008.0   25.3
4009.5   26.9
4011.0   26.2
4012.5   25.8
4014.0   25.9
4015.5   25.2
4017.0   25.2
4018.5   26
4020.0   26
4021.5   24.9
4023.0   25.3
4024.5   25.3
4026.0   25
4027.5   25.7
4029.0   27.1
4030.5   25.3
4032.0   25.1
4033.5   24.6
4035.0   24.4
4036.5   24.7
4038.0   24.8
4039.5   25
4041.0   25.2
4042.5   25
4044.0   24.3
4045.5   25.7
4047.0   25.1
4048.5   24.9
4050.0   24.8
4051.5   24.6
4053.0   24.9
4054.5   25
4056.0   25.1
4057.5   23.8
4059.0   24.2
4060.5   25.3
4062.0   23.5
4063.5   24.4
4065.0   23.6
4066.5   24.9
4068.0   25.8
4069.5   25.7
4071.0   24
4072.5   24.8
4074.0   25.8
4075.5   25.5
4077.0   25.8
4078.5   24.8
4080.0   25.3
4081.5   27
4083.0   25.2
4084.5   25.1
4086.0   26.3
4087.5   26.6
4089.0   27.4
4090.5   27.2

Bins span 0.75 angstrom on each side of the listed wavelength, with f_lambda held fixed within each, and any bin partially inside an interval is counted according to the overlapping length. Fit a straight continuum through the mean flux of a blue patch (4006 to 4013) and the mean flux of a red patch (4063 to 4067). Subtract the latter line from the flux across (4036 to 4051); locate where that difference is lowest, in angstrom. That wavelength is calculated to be 4044.0 angstrom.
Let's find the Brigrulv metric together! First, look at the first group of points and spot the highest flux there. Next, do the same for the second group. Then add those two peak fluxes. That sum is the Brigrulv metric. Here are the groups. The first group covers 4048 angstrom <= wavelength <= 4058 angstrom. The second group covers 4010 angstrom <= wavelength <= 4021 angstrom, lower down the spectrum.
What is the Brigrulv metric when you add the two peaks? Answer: 51.3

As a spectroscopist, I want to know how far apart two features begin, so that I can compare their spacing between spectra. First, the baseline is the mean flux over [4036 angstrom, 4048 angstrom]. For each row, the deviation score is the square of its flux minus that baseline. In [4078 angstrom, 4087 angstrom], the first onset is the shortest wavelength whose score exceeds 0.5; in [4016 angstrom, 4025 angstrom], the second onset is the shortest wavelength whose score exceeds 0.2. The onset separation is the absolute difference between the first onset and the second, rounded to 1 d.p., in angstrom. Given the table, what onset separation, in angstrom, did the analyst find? 63.0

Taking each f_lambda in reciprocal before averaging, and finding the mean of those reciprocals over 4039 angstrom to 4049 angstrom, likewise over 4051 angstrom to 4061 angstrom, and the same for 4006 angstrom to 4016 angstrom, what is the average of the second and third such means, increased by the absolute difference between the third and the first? 0.0408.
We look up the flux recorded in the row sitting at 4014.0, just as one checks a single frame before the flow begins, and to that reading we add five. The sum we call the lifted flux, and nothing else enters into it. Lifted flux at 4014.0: 30.9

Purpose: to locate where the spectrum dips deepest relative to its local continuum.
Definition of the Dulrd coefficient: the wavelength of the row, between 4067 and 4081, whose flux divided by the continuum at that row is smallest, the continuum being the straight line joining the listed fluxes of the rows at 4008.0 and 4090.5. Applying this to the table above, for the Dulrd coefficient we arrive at 4071.0 angstrom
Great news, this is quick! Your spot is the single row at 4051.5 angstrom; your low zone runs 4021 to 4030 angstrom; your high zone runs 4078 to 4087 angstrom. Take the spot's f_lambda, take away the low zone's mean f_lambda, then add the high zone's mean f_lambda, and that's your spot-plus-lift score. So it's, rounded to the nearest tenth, 24.7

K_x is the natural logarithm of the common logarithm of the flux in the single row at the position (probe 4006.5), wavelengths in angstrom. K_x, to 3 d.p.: 0.334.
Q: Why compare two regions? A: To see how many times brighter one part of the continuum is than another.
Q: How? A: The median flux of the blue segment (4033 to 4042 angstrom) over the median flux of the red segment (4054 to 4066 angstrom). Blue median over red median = 1.02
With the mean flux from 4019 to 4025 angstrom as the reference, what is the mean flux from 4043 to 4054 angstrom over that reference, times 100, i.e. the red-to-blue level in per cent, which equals 98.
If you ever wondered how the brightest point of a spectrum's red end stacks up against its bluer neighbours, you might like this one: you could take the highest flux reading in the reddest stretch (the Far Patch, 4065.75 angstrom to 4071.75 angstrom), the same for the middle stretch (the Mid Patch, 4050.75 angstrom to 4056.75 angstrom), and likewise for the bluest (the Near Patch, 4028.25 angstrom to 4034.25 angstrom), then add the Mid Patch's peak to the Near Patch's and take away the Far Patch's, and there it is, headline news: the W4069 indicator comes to 26.40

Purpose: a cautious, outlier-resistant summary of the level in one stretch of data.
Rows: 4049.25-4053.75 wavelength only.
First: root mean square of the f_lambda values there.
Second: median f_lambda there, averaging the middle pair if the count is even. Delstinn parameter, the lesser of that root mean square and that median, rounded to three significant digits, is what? 24.8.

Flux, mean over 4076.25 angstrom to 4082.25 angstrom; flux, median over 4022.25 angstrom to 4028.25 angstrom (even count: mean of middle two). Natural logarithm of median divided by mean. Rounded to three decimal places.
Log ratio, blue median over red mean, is -0.017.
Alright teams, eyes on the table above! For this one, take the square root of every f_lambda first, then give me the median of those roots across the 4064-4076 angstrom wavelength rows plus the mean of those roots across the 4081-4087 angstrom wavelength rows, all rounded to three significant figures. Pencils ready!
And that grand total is 10.1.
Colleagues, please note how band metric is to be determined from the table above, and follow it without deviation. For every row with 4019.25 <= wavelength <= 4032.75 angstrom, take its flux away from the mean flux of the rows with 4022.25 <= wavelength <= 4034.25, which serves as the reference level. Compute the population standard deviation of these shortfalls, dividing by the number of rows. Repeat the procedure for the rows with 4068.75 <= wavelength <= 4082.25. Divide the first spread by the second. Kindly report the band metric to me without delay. 0.81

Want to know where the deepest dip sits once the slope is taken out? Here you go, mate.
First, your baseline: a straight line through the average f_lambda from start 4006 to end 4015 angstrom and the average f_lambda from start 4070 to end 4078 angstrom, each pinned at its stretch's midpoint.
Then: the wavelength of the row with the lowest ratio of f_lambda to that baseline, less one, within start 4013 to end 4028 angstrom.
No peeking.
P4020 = 4021.5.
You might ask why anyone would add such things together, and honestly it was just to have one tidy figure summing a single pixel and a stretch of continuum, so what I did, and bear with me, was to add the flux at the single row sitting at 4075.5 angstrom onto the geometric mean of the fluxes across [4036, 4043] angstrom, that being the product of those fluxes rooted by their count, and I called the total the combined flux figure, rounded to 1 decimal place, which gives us 50.4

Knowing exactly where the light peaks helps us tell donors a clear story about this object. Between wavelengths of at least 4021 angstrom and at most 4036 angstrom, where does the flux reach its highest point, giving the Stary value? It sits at 4029.0 angstrom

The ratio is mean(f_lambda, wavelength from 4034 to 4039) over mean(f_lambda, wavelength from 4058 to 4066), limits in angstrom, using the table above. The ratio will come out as 1.02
